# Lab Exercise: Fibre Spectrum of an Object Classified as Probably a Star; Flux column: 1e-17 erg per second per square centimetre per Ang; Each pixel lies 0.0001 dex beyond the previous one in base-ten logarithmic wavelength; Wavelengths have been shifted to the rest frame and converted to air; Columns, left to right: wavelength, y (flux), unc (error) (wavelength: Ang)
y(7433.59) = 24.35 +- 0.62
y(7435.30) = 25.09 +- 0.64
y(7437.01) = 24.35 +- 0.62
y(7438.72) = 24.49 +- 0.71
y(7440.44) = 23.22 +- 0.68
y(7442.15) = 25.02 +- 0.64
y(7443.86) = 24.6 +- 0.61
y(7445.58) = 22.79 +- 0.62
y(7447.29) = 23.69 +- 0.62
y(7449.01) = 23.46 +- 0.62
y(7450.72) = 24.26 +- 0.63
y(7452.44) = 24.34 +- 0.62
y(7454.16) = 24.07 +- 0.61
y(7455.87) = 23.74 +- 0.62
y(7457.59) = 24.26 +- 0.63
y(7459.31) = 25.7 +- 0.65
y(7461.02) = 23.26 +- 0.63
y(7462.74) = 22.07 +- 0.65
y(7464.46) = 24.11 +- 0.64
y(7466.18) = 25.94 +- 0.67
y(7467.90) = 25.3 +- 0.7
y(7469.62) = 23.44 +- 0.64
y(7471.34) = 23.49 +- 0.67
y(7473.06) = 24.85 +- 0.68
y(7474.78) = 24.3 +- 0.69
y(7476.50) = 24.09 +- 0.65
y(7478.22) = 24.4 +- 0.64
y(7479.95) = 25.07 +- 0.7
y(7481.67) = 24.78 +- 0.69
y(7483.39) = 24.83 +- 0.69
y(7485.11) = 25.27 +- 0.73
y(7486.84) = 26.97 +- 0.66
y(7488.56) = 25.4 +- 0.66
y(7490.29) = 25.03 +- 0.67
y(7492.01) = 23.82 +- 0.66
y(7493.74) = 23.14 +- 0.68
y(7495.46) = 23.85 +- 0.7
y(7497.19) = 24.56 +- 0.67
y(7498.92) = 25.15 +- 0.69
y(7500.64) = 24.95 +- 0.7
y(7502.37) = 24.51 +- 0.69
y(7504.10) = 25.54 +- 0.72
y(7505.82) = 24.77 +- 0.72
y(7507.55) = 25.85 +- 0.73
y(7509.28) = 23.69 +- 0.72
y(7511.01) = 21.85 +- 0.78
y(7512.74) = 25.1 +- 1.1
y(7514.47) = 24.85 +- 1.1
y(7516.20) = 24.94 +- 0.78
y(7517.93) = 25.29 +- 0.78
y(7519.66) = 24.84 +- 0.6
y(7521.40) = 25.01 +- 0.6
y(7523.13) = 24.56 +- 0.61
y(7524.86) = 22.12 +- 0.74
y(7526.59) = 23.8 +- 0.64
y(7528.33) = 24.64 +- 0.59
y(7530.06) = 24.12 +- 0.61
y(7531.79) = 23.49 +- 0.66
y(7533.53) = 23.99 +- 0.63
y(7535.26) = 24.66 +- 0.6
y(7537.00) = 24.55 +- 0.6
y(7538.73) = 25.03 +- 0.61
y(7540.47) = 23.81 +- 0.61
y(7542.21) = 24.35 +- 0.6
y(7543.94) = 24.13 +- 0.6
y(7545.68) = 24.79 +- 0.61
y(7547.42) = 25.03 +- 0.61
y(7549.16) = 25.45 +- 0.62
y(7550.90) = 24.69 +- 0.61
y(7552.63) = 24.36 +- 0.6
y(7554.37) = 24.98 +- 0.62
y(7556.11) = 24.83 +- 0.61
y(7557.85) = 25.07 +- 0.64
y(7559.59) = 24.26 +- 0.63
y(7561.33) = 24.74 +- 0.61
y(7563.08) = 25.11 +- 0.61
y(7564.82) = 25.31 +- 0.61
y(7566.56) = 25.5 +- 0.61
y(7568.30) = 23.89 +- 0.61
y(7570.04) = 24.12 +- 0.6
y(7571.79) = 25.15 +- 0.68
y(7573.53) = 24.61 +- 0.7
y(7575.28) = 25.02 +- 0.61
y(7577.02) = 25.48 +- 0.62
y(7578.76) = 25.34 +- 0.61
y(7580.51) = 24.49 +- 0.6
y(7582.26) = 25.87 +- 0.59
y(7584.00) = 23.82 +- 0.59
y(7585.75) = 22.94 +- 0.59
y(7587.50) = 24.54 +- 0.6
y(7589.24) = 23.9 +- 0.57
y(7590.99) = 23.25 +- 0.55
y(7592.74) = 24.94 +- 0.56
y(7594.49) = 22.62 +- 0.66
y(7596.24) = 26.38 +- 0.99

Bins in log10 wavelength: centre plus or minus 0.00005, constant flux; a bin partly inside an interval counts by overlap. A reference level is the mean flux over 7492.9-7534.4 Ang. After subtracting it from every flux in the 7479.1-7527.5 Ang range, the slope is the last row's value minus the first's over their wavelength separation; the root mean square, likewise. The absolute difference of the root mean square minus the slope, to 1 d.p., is 1.1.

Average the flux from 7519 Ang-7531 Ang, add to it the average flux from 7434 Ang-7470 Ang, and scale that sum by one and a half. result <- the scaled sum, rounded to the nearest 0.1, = 72.5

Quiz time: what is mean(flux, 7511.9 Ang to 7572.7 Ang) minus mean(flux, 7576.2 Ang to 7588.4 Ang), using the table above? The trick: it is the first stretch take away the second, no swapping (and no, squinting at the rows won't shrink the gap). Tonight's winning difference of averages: -0.05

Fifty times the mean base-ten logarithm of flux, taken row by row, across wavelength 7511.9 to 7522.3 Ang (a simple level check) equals 69.9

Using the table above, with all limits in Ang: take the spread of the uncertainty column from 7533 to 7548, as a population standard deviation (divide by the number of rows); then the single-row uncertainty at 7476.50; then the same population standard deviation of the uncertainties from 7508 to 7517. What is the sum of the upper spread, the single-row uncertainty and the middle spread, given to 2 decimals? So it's 0.83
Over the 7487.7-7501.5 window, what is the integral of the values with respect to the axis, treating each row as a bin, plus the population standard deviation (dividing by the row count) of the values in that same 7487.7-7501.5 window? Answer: 339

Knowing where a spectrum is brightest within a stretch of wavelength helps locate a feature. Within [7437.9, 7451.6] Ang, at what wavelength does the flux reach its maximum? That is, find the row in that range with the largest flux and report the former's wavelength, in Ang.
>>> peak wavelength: 7442.15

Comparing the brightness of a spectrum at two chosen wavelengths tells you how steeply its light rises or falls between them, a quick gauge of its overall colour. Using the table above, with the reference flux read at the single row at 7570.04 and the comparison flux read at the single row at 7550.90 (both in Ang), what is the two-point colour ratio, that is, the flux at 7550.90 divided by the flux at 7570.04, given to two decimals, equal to 1.02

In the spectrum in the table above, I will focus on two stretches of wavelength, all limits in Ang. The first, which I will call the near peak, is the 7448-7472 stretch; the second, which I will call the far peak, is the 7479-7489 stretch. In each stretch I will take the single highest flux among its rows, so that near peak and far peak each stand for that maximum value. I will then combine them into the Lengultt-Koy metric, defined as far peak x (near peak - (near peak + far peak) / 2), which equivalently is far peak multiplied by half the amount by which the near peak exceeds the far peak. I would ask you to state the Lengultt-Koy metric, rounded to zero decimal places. -14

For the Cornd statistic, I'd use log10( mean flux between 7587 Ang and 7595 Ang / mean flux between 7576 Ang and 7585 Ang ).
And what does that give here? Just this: -0.020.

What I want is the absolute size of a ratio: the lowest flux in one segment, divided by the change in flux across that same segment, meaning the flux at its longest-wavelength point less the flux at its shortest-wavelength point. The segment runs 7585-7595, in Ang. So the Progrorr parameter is 71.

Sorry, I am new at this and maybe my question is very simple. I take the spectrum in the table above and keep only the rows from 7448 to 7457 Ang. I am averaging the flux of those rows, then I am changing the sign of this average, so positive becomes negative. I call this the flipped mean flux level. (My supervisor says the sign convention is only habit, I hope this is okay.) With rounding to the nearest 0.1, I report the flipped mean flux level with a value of -24.0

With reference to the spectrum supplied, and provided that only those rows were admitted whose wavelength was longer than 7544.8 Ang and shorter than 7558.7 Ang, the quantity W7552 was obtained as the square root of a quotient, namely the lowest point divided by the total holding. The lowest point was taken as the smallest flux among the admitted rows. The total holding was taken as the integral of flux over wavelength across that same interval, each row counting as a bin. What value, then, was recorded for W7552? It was 0.265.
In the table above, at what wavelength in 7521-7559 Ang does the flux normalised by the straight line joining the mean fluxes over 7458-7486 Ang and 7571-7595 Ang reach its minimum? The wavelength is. 7524.86 Ang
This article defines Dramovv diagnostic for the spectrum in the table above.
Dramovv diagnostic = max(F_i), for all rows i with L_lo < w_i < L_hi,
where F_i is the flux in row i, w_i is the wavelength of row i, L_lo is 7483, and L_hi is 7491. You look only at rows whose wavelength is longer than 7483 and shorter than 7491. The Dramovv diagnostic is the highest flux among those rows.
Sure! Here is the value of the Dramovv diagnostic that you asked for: 26.97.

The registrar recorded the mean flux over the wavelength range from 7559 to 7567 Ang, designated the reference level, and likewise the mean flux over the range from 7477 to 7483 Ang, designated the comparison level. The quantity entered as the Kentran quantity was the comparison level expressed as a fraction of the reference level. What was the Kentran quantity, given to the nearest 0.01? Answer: 0.99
